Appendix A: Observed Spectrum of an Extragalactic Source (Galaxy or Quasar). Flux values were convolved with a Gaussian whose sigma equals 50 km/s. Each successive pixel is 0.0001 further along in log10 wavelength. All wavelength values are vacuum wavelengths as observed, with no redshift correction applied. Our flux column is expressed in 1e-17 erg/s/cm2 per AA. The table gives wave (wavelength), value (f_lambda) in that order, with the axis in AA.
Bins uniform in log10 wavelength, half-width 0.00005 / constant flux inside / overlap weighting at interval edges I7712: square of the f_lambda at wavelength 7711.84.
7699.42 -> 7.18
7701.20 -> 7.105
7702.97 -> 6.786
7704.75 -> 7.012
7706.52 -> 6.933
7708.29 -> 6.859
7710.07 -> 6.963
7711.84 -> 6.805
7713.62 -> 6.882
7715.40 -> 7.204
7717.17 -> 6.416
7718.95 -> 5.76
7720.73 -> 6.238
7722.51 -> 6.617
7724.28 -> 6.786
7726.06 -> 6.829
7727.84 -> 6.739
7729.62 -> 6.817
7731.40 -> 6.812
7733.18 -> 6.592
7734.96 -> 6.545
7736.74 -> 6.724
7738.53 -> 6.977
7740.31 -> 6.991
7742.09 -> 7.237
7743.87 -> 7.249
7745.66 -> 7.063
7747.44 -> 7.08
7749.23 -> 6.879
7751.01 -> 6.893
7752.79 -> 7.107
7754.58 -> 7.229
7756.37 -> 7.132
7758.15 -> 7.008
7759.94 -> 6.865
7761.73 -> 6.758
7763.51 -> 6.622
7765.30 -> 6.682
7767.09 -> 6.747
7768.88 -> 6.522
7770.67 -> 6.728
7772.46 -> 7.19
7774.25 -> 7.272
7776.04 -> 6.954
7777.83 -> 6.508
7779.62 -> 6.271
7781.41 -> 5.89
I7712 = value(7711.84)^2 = 46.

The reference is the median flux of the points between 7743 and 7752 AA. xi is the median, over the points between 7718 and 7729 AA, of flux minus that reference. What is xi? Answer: -0.385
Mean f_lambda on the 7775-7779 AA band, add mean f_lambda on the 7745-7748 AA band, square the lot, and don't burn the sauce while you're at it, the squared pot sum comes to 191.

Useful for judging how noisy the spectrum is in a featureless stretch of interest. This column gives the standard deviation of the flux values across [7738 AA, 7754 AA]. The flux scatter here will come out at 0.13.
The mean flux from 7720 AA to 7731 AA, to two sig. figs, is 6.7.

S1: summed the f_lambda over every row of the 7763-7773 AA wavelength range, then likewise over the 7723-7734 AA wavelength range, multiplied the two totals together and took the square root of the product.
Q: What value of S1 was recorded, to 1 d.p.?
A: 40.5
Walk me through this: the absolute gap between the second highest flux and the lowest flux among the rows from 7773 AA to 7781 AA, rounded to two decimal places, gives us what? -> 0.68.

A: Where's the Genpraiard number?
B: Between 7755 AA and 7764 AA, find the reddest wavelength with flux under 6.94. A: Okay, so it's 7763.51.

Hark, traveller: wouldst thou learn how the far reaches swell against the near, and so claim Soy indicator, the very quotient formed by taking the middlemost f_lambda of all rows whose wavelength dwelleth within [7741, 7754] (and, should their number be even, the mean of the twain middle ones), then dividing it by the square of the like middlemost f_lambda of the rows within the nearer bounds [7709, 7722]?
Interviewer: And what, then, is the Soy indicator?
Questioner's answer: 0.153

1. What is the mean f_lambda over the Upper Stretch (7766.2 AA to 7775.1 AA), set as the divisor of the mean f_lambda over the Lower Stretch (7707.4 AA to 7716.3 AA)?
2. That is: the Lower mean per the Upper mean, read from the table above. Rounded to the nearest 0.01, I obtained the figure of 1.01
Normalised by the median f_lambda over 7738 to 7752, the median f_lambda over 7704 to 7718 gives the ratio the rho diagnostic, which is 0.98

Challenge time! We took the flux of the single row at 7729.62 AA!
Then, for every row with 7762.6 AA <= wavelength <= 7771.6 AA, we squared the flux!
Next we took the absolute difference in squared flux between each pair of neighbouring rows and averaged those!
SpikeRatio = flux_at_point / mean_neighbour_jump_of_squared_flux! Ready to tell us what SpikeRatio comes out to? 3.7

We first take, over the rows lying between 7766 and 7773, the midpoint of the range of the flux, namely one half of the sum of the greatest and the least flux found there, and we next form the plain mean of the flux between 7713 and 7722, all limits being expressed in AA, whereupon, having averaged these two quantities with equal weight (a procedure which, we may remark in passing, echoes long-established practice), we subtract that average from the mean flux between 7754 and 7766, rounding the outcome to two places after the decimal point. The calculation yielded 0.22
